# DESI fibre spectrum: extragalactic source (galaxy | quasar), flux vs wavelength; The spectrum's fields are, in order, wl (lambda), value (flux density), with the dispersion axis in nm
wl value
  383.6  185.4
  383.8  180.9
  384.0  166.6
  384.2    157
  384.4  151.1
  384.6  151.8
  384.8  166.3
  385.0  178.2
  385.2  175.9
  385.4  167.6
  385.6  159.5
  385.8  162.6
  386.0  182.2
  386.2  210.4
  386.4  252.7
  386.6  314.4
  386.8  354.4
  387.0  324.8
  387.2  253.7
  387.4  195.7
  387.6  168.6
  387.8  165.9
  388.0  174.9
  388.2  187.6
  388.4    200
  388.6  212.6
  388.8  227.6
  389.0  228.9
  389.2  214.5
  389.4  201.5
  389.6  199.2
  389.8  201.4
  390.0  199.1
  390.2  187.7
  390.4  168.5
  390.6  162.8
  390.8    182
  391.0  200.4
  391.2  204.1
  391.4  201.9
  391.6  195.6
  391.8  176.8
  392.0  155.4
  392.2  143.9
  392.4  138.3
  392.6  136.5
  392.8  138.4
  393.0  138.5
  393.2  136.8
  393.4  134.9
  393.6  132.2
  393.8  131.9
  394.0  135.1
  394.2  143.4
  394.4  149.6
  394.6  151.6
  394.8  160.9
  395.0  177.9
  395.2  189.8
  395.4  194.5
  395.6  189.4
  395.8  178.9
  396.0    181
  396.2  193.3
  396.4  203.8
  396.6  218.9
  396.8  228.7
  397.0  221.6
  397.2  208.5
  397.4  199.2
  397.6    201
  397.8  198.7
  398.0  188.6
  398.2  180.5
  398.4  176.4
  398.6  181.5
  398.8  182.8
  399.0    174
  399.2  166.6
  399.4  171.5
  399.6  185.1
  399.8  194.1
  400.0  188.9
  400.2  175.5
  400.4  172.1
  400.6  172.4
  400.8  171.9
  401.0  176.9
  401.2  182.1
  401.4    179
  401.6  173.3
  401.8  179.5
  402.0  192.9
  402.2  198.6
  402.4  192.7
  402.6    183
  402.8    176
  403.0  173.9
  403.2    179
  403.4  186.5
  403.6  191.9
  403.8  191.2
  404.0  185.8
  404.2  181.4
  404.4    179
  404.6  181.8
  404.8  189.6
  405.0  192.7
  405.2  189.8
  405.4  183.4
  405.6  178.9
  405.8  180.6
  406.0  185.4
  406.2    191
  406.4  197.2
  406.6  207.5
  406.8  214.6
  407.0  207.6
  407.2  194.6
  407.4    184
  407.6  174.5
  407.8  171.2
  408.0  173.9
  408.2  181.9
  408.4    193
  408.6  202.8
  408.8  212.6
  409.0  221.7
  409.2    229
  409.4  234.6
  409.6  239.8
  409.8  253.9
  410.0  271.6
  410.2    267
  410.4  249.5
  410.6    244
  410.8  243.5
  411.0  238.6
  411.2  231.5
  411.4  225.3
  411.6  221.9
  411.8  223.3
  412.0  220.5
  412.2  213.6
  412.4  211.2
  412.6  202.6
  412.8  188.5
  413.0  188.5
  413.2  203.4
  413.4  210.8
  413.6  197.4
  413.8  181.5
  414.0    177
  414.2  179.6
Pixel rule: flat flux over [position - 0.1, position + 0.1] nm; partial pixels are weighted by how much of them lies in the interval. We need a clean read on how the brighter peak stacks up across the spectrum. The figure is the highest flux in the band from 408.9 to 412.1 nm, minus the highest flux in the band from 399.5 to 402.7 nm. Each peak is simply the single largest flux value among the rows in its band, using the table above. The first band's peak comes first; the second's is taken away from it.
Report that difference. 73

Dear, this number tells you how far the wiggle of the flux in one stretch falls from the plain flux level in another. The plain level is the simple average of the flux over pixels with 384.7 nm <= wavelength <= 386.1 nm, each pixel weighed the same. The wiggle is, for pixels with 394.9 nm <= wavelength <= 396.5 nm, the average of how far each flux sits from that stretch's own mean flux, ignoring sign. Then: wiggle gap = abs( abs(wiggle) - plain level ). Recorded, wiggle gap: 163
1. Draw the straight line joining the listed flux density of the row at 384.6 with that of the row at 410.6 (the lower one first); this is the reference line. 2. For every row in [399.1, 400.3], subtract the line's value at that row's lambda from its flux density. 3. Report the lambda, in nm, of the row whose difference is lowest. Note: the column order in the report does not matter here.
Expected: 399.2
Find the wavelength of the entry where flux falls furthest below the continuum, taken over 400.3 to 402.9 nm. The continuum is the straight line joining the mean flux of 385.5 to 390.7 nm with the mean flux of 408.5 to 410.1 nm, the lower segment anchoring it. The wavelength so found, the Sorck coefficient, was 400.8 nm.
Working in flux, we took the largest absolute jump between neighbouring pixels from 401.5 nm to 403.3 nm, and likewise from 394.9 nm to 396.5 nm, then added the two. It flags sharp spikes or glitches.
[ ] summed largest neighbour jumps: 26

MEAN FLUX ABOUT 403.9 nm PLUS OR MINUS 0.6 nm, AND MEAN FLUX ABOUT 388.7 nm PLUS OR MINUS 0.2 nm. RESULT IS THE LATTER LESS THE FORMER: 34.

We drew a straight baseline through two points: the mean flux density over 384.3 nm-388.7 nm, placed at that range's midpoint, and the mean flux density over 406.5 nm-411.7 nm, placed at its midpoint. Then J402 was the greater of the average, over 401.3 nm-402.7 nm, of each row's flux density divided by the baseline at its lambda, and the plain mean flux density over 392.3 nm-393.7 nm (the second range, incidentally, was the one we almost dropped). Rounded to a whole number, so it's 137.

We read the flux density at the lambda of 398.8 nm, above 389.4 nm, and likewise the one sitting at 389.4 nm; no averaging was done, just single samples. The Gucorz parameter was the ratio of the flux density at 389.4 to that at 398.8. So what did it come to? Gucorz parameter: 1.10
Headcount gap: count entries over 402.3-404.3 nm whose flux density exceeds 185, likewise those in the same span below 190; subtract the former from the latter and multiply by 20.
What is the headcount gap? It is 40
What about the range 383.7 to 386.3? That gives 220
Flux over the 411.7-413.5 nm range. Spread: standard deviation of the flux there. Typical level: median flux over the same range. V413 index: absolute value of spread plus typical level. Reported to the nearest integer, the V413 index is 223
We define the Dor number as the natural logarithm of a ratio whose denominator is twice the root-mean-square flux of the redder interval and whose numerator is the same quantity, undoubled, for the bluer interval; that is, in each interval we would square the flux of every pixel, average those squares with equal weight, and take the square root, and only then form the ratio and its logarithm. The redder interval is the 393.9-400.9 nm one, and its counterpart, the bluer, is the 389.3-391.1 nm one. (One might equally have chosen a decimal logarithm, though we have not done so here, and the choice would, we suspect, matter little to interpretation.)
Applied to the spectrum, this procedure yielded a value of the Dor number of -0.66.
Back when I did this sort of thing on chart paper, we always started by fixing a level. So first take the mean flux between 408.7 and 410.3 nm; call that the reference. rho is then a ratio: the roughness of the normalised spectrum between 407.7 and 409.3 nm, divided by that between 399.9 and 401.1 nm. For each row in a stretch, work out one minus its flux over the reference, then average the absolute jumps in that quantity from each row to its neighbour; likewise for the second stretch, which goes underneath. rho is 1.8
